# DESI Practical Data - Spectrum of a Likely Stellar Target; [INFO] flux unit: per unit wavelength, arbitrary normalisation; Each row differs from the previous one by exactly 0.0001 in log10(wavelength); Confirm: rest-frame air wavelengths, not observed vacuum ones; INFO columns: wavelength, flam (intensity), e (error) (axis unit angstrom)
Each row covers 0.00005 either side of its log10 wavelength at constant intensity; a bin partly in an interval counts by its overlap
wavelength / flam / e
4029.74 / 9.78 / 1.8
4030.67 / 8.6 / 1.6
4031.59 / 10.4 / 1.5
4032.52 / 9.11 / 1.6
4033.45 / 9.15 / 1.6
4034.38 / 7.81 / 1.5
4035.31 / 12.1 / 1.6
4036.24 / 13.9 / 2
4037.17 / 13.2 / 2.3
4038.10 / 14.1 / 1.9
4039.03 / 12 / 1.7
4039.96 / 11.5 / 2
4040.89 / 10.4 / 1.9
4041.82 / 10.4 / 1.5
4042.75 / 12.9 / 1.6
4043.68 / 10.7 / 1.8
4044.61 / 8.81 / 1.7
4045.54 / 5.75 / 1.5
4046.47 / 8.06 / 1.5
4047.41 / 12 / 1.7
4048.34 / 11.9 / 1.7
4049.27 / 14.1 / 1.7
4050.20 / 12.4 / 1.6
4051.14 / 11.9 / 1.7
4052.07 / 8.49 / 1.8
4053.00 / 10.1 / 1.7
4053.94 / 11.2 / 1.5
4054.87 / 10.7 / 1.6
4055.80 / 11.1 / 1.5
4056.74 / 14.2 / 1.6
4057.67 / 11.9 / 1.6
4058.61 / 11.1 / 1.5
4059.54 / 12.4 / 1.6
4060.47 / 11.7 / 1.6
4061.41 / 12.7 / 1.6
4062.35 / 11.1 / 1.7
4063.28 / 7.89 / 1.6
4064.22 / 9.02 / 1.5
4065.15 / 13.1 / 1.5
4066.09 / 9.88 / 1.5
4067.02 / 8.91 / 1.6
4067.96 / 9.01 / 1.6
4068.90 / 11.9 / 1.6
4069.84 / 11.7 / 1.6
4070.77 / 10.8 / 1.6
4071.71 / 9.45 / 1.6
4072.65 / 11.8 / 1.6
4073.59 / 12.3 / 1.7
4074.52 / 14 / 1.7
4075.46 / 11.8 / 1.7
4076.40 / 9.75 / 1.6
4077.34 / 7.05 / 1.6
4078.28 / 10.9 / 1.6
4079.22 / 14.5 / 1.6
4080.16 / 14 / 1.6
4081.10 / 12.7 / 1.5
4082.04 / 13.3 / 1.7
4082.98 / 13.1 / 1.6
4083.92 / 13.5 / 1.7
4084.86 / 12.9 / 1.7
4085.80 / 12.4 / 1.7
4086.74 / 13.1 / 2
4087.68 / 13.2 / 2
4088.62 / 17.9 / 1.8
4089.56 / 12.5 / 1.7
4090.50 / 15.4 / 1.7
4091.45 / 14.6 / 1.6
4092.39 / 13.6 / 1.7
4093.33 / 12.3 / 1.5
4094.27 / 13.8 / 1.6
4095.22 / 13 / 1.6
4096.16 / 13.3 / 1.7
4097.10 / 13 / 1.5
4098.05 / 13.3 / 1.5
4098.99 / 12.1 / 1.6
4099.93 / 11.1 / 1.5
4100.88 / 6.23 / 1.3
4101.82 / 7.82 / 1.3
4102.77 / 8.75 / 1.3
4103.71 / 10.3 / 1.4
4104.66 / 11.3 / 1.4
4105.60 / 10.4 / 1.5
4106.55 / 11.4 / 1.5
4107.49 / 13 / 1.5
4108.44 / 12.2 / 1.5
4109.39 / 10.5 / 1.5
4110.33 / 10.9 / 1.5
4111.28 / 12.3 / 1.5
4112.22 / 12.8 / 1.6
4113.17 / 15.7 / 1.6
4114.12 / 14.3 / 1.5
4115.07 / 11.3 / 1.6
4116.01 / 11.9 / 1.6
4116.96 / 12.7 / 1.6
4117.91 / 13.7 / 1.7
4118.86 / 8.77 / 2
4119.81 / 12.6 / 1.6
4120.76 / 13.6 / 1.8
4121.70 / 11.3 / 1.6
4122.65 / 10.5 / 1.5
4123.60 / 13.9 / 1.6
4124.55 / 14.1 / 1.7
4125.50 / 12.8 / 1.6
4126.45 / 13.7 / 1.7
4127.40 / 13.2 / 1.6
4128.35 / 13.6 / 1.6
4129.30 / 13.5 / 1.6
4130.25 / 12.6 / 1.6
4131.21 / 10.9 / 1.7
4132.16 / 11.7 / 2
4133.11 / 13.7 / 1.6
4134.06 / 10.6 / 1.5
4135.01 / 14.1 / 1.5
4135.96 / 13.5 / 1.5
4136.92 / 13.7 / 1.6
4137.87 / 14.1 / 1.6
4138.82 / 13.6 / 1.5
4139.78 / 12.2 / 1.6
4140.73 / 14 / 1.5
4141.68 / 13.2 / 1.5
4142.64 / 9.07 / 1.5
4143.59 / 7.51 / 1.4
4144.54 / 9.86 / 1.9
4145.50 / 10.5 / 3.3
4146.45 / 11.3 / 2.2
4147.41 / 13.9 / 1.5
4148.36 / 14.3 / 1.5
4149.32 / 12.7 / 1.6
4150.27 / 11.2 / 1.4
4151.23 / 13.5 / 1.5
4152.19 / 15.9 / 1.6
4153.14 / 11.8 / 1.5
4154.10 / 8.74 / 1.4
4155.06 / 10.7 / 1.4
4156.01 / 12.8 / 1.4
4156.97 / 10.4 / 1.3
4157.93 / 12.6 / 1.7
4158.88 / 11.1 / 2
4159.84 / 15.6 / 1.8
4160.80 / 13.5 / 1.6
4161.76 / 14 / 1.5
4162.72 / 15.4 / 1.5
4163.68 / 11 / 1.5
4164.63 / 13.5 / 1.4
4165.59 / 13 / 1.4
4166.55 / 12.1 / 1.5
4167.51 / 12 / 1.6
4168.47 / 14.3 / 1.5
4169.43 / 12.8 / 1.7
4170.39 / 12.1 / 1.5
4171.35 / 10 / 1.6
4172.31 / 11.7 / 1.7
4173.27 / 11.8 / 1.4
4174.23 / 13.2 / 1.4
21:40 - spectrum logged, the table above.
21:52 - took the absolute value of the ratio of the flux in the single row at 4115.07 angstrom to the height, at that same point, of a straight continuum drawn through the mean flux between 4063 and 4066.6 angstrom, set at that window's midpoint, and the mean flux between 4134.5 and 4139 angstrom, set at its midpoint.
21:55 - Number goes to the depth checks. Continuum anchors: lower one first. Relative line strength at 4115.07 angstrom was 0.89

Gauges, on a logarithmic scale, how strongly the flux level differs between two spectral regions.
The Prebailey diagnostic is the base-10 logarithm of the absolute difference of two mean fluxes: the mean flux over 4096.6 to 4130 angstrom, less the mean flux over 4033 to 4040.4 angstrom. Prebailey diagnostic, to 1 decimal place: -0.6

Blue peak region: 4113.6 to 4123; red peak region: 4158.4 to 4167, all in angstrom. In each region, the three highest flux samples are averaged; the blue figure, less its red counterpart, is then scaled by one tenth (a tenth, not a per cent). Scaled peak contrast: -0.11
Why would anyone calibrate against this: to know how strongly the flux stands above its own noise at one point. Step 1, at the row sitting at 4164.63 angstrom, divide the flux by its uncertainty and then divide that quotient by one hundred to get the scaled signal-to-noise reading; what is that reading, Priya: 0.10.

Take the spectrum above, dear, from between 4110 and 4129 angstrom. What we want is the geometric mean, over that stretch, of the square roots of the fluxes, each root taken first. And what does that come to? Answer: 3.55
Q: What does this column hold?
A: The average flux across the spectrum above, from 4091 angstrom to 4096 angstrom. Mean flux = 13.5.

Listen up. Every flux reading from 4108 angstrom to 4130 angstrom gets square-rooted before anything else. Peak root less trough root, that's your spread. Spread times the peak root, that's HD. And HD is 3.97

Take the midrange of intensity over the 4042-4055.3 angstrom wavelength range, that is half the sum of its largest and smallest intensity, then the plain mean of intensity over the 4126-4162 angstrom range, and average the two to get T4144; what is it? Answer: 11.2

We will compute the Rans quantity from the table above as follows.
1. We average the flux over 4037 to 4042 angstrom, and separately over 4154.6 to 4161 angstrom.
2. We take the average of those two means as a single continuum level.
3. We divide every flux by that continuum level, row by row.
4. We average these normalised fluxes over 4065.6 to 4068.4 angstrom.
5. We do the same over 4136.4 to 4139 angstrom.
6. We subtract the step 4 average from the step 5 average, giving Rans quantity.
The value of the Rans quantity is 0.37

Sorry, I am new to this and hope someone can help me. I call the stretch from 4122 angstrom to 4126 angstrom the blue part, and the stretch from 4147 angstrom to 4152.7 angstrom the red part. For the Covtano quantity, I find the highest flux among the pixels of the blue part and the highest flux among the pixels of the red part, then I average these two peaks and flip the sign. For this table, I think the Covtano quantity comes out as -15.0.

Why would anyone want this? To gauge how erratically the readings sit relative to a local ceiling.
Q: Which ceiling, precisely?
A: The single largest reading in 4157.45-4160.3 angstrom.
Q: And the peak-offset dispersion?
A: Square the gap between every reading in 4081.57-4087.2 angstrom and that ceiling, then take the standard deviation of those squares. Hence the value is 2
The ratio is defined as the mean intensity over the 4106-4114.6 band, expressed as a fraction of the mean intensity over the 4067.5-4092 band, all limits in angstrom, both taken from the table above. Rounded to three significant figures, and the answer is 1.01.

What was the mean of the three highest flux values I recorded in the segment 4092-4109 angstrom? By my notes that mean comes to 13.6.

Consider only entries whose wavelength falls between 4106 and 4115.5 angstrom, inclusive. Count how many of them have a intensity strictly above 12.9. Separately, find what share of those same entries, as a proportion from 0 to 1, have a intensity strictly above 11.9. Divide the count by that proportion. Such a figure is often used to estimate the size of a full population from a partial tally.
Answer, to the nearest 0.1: 5.0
